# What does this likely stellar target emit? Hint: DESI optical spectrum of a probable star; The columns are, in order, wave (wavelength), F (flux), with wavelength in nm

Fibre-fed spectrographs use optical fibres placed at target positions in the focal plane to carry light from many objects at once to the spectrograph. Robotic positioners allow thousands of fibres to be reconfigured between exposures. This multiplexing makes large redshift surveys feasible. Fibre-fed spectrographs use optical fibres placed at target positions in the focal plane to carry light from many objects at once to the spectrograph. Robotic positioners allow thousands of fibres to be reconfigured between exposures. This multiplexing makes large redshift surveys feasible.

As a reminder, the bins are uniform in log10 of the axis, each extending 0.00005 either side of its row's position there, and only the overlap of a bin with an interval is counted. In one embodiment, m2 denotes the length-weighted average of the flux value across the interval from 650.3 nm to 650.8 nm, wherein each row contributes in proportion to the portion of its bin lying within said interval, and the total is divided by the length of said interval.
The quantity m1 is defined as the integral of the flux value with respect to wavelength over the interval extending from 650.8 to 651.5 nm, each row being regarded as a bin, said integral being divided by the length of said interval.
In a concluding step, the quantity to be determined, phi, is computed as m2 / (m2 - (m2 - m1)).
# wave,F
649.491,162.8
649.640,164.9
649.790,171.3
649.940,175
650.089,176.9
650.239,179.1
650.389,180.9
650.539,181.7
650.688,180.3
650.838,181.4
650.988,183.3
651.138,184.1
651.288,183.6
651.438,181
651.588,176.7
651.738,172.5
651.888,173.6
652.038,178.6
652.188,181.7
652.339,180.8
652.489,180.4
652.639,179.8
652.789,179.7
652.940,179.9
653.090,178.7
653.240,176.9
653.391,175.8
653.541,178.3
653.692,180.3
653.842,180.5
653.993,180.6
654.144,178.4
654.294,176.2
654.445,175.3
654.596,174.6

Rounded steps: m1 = 182.7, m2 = 181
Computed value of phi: 0.99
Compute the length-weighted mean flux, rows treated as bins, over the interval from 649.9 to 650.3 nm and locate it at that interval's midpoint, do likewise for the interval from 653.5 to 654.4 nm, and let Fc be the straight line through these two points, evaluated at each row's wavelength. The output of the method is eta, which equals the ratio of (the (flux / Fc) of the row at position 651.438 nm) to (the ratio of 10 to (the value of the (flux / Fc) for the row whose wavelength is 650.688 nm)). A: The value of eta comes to 0.103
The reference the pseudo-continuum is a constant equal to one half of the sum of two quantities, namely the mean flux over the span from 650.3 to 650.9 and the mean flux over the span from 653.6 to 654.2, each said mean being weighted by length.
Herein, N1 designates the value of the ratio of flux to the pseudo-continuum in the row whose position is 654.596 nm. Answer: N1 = 0.97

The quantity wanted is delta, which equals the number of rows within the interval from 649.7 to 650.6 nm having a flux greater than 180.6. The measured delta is 2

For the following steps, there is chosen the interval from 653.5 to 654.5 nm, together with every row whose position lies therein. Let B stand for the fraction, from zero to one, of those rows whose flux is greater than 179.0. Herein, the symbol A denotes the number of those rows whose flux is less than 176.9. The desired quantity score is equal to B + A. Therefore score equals 2.4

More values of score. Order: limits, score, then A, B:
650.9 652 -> 3.6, 3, 0.6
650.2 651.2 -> 1.0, 0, 1.0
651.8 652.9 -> 1.7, 1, 0.7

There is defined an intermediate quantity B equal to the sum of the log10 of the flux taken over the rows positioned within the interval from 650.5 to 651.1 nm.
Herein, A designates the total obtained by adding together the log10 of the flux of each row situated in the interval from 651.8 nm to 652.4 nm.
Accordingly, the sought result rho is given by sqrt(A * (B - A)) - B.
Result -8.52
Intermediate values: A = 9.01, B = 9.04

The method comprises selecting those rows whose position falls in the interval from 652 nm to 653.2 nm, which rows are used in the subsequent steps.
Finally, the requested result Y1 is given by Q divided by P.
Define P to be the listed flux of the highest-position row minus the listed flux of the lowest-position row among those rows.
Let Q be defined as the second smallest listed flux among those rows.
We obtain 1787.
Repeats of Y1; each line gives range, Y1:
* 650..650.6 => 37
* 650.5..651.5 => -259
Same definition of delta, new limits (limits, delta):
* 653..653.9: 0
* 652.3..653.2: 1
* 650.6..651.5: 5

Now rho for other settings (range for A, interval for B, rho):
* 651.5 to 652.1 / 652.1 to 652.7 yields -8.34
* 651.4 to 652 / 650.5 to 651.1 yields -8.33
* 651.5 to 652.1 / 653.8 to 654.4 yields -8.45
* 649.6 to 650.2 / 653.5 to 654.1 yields -8.18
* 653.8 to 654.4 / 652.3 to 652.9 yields -8.69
